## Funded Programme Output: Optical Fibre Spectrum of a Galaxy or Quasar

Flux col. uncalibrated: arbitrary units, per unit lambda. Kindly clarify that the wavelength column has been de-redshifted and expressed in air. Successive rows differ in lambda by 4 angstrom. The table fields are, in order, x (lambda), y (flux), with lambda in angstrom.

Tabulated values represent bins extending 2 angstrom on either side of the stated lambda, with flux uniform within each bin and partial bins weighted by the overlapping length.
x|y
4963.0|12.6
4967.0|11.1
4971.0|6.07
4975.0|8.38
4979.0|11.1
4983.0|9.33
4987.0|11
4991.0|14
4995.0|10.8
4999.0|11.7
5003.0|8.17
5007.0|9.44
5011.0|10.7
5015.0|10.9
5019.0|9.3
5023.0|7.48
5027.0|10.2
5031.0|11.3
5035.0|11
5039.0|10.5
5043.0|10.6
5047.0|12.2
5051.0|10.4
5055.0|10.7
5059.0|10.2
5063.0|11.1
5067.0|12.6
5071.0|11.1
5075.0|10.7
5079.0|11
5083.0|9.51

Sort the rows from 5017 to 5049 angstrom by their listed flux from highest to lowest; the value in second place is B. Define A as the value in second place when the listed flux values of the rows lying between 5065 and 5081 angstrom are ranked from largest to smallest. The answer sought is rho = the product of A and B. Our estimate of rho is 125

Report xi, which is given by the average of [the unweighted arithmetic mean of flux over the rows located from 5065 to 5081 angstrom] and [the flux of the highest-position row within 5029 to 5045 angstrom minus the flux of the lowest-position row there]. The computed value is 5.3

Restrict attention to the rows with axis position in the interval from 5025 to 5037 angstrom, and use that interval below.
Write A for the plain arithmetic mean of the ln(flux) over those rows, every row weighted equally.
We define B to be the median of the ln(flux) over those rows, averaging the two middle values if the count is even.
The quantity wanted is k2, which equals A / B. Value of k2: 0.99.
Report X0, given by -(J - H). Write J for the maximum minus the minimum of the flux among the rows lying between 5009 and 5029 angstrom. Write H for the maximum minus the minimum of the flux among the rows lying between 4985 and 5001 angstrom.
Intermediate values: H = 3.2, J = 3.4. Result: 0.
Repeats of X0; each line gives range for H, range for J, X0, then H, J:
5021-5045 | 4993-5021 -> 0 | 3.8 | 3.5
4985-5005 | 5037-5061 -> 4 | 5.8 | 2.0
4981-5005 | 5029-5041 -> 5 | 5.8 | 0.8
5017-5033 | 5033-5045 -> 3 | 3.8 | 0.5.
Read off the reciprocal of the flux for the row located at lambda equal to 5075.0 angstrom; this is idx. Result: 0.093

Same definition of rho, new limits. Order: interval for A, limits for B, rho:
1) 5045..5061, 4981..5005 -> 125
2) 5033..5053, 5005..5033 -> 120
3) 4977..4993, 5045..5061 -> 119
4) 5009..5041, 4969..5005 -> 129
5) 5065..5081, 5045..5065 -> 123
